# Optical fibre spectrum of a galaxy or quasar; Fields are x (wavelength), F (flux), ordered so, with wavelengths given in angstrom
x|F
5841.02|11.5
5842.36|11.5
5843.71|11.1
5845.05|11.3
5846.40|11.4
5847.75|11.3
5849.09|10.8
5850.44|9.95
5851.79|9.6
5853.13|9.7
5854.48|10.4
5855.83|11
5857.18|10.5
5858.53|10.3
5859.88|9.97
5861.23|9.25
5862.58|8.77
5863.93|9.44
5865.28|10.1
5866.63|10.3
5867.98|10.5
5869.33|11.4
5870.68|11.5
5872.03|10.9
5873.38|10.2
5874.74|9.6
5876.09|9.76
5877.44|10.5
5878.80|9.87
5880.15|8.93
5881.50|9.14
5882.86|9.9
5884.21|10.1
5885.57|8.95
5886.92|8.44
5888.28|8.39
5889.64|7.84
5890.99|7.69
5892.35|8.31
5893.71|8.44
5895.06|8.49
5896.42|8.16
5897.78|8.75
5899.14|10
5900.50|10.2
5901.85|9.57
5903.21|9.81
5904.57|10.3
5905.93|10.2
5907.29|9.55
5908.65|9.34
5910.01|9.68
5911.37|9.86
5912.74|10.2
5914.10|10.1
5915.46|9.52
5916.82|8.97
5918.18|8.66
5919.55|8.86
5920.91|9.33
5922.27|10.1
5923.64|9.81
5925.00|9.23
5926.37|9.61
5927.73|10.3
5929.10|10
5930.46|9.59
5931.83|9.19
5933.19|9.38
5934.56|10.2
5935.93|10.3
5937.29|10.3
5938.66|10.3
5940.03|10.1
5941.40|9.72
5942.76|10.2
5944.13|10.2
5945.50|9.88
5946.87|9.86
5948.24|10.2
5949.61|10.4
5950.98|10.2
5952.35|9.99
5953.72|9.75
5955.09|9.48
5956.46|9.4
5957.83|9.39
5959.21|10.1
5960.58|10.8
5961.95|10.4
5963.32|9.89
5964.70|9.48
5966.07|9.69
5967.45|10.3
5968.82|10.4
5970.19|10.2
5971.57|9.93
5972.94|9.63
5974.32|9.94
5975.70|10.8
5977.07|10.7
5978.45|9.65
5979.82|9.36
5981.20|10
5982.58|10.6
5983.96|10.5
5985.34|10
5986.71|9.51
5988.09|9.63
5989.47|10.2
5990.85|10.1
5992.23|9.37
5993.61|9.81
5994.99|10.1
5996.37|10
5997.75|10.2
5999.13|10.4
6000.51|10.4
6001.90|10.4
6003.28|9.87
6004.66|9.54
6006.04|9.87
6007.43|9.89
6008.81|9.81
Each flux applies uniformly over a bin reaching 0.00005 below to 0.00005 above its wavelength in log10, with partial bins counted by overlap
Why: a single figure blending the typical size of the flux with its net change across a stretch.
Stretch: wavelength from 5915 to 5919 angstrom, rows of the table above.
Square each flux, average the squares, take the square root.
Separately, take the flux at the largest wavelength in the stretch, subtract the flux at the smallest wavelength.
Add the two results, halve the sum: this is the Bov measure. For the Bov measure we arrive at 4.1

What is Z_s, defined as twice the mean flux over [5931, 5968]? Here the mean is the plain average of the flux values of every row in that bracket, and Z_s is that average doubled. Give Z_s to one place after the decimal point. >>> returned 19.9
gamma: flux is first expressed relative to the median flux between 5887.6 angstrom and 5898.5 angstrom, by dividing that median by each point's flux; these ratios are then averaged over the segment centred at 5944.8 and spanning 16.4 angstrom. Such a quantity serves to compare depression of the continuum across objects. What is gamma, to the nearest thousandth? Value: 0.826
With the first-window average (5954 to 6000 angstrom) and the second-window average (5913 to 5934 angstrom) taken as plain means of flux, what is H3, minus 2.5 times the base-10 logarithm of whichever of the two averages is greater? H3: -2.50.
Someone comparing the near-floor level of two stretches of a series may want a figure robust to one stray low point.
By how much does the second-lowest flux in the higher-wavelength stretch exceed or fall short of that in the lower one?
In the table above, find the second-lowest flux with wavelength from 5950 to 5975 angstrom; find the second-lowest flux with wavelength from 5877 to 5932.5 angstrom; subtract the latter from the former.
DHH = 1.6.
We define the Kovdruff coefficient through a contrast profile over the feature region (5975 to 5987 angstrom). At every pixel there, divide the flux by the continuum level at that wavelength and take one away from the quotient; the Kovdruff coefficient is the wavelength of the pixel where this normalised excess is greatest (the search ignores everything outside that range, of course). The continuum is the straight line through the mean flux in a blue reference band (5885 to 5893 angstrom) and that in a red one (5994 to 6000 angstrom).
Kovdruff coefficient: 5975.70 angstrom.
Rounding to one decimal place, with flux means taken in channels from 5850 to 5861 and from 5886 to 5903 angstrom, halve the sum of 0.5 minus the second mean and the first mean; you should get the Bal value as 1.0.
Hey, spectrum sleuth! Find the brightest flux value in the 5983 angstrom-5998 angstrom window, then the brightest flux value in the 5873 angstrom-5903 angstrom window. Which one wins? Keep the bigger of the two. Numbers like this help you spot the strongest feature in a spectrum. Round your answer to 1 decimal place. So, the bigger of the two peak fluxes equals 10.5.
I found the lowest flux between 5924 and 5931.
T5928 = 9.23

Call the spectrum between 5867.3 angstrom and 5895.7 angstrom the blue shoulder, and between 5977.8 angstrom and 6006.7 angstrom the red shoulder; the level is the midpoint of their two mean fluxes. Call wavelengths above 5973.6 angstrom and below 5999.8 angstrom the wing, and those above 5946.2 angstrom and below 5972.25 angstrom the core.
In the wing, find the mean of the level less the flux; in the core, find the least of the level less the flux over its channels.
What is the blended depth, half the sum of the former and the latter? -0.70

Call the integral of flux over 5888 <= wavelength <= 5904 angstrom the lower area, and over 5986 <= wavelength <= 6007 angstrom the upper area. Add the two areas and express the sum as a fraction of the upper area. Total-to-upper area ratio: 1.7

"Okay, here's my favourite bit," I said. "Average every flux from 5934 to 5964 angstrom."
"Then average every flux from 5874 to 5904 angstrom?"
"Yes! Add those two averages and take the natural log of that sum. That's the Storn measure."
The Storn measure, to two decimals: 2.95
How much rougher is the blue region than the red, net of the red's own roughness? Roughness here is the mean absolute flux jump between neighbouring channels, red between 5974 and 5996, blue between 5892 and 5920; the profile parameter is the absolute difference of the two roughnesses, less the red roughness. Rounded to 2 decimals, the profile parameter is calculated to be -0.37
